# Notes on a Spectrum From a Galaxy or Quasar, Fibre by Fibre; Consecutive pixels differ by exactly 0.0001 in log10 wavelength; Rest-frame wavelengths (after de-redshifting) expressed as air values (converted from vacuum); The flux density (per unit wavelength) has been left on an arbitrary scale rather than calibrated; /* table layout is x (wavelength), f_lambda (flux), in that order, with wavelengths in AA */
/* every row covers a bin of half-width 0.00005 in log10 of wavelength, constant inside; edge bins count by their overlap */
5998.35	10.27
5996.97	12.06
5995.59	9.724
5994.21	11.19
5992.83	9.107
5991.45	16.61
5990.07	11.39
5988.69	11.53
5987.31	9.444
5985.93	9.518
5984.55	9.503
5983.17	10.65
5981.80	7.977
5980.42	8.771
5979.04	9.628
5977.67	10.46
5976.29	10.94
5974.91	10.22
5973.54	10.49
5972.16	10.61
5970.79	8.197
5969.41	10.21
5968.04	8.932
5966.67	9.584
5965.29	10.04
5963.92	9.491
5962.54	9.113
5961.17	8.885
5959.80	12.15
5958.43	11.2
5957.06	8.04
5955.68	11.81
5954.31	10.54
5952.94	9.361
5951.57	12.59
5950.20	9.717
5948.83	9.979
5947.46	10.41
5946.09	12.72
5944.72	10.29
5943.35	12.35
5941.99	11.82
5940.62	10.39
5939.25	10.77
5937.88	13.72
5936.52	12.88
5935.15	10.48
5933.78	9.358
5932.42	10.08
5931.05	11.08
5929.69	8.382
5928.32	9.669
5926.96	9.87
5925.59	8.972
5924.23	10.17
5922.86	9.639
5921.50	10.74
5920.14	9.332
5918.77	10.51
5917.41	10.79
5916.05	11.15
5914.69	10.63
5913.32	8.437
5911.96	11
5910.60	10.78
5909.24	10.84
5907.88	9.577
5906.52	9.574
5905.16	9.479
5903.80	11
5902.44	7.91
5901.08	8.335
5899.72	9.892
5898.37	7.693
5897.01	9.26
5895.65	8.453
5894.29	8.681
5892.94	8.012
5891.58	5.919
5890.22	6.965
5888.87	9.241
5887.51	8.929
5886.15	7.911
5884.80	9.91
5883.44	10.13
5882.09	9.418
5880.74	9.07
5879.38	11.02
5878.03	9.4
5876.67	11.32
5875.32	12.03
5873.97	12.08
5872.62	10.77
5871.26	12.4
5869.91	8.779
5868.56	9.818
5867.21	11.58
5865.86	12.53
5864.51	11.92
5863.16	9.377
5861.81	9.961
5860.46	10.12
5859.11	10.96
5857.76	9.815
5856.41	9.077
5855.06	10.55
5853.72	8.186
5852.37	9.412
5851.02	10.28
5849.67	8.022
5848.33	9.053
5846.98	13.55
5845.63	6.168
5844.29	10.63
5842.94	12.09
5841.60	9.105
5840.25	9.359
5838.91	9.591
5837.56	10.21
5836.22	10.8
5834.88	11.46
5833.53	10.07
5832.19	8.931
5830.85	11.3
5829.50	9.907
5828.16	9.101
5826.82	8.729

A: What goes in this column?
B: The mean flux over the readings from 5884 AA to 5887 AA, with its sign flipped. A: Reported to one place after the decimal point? -8.9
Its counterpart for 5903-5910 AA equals -10.1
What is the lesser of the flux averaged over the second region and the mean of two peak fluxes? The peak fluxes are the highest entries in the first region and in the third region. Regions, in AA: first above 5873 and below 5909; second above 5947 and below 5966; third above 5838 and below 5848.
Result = 10.2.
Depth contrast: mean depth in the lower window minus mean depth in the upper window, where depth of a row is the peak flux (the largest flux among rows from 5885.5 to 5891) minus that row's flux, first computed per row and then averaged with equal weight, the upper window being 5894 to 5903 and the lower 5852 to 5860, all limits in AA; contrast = -1.1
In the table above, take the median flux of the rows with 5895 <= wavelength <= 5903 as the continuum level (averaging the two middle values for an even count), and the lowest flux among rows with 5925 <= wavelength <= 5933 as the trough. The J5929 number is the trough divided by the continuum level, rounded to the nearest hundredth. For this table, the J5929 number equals 1.00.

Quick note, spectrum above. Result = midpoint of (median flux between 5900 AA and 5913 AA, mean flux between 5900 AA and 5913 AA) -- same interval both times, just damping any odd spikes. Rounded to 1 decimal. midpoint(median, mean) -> 9.7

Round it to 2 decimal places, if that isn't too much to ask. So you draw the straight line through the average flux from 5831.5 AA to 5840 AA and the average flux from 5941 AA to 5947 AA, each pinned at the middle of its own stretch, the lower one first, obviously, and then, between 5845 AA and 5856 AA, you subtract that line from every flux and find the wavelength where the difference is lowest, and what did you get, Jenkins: 5845.63 AA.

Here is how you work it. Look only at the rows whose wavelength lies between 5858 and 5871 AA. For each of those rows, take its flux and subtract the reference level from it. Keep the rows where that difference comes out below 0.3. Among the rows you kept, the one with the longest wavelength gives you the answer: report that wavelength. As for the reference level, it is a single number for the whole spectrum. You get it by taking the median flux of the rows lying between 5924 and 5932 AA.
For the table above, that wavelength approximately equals 5869.91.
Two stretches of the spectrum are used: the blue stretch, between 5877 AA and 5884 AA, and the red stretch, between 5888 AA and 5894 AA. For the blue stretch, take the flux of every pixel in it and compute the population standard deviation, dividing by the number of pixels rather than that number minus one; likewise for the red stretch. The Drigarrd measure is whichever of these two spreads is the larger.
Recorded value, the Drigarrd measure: 1.23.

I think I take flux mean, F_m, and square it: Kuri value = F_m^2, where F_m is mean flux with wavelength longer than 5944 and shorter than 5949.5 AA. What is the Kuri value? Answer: 118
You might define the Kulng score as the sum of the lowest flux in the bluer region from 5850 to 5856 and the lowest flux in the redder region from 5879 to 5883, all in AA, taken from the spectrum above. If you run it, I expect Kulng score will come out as 17.3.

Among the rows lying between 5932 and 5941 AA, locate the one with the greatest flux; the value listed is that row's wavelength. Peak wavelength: 5937.88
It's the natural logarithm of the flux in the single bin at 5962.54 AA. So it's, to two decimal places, 2.21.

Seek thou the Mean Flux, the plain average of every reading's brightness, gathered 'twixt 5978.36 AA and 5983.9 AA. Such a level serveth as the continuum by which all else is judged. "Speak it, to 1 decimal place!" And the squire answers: 9.3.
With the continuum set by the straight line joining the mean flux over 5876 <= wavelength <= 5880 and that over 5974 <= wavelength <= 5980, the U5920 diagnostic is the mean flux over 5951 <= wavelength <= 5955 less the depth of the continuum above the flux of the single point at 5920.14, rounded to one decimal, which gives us 9.7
